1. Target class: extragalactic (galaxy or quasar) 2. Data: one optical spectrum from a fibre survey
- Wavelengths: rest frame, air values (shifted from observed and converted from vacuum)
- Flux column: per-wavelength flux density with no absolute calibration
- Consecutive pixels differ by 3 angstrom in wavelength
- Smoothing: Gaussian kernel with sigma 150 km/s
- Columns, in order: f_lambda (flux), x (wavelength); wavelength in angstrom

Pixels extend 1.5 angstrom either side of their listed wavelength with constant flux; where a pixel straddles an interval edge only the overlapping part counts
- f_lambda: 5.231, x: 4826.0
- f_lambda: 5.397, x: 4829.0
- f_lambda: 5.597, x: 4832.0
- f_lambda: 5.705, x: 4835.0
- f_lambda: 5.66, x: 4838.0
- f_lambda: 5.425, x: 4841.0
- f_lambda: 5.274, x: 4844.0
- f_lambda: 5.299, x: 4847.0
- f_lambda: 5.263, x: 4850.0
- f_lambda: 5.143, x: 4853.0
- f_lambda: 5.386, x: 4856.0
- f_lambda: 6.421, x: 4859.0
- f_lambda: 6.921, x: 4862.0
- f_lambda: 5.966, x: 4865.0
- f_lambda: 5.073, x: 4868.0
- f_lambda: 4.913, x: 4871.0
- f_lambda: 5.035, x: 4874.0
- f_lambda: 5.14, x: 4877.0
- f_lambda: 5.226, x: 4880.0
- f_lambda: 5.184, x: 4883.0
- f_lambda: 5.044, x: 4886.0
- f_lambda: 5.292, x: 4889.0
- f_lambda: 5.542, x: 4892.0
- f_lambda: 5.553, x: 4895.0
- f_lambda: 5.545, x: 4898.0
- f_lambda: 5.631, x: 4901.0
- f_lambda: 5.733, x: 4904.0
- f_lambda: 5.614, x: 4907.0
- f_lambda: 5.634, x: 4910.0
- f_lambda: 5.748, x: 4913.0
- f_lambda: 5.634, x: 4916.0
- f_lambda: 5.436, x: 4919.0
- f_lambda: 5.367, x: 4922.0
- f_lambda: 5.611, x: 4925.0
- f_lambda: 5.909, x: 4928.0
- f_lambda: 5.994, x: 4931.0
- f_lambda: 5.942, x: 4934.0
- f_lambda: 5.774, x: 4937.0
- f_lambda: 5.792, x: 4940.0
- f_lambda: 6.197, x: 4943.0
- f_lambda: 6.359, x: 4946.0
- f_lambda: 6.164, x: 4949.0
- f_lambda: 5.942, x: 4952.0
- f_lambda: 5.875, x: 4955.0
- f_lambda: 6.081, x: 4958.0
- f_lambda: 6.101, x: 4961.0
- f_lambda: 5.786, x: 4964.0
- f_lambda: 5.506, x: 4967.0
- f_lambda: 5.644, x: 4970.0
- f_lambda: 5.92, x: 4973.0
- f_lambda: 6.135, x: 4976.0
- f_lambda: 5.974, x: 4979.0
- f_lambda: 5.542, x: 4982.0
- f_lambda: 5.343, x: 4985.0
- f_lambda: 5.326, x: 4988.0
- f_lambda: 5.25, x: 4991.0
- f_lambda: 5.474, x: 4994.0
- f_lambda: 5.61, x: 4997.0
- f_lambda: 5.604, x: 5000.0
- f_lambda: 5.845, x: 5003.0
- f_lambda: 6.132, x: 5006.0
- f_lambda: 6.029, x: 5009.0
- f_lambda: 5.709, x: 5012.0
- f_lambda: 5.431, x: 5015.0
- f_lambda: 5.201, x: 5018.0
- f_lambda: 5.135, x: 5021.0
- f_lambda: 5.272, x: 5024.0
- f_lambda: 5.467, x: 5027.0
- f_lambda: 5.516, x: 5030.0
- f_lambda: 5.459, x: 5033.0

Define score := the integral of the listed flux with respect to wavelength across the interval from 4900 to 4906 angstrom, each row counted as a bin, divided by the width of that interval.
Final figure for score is 5.68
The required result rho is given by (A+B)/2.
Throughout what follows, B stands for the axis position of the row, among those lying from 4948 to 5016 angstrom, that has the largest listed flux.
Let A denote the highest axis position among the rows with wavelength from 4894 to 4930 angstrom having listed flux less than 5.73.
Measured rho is 4937.0 angstrom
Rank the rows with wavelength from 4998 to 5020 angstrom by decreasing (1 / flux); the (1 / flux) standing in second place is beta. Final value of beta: 0.184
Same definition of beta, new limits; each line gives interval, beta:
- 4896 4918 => 0.178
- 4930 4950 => 0.173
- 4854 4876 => 0.199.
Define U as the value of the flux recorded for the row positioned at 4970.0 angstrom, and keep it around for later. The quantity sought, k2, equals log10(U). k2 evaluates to 0.752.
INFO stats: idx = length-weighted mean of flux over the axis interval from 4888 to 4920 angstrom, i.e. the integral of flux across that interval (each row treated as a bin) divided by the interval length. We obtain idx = 5.59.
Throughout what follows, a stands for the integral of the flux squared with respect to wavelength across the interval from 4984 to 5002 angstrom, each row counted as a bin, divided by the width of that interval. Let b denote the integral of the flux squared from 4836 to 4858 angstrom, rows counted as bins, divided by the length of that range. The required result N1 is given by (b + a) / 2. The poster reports 29.4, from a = 30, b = 29.0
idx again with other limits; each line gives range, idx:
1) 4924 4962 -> 5.98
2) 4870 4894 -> 5.19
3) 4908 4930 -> 5.63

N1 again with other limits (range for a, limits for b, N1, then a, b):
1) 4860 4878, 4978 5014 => 31.6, 31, 31.9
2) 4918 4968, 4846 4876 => 32.9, 35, 31.1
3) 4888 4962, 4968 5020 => 32.7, 33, 32.0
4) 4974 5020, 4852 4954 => 32.0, 32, 32.1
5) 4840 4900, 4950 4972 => 32.1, 30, 34.3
